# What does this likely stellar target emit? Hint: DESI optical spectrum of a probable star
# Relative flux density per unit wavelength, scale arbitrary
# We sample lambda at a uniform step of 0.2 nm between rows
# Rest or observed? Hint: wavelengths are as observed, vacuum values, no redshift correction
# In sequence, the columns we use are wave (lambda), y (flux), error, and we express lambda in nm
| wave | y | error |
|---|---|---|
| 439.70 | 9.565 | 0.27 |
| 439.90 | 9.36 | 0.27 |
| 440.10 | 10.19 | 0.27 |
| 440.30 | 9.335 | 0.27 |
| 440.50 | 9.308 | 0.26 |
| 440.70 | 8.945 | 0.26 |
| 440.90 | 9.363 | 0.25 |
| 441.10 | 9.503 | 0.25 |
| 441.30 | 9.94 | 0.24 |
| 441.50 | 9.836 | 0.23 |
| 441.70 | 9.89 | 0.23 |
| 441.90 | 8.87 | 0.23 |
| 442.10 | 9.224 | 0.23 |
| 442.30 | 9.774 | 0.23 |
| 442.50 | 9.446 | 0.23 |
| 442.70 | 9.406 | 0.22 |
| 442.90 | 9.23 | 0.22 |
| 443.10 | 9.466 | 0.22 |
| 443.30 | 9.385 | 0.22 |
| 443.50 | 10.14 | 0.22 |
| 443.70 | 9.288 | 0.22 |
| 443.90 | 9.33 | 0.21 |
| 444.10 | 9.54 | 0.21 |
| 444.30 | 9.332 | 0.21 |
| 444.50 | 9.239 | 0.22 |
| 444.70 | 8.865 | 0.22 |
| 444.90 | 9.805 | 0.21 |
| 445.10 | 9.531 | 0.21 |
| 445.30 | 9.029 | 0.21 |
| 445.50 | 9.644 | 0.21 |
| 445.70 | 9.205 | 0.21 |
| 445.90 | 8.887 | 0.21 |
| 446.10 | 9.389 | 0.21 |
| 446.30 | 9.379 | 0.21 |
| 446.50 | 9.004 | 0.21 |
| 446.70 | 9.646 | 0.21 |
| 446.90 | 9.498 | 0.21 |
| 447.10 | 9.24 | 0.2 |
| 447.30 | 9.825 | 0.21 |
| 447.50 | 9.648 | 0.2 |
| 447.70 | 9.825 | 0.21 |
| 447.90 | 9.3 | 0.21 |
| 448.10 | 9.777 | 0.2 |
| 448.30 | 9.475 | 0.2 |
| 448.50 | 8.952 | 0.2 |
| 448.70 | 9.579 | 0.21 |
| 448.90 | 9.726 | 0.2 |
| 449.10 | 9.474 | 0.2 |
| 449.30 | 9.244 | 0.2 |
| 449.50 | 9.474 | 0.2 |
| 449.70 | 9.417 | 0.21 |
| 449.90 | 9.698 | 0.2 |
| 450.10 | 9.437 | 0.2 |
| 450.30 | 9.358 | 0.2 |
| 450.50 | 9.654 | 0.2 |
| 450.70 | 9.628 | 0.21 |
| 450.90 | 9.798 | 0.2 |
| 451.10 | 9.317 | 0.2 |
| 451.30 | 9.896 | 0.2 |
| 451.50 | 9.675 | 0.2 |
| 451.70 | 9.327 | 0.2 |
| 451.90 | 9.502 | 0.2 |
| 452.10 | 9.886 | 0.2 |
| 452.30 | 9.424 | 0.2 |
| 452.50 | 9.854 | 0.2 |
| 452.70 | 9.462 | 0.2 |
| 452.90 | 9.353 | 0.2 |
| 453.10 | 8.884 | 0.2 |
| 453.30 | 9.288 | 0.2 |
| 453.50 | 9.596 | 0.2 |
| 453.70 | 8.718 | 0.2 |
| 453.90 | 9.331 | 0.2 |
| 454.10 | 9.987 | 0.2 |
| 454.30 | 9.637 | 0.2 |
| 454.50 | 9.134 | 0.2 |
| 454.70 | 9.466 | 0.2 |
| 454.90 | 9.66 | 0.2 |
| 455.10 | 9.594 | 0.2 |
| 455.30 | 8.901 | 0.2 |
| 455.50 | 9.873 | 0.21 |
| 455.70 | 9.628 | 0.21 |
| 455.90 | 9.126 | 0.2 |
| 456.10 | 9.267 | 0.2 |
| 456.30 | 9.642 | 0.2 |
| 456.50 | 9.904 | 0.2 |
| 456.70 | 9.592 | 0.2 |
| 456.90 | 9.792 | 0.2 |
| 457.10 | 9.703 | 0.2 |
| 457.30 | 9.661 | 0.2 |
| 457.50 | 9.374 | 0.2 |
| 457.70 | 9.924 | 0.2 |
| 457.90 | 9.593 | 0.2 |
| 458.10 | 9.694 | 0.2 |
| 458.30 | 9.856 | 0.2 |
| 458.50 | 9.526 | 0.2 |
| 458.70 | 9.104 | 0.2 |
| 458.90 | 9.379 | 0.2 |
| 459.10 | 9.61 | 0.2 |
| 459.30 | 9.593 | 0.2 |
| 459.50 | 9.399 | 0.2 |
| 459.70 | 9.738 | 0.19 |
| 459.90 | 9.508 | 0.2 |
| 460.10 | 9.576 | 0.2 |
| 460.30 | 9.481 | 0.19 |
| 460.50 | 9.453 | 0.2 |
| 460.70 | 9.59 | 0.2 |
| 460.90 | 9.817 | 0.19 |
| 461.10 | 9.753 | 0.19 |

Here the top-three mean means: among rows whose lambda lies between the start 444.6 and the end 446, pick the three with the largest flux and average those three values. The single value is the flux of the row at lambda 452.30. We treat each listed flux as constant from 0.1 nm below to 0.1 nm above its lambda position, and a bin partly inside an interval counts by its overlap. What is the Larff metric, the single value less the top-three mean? -0.24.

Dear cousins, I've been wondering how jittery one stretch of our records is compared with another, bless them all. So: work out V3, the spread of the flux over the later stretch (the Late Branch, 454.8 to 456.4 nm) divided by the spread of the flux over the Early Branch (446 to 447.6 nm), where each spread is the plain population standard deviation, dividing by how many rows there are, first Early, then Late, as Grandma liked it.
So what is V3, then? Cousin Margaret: 1.26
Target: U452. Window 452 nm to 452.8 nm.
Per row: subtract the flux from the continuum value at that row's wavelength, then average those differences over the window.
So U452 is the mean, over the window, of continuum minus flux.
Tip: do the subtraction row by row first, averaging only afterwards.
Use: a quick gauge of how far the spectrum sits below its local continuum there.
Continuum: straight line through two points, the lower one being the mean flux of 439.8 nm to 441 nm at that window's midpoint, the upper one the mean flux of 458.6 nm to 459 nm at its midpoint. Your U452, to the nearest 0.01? -0.35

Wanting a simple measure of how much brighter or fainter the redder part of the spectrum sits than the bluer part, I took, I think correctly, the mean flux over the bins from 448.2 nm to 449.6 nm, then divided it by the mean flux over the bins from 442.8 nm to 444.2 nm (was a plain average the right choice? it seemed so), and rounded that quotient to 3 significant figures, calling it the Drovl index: 0.993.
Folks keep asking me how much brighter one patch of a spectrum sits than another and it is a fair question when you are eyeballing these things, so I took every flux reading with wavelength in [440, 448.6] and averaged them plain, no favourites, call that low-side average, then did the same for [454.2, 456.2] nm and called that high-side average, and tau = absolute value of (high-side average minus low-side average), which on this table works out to 0.011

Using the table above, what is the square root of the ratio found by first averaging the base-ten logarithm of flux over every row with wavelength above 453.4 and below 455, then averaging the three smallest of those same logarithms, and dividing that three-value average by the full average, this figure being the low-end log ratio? 0.991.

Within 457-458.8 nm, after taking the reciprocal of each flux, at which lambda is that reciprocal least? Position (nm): 457.70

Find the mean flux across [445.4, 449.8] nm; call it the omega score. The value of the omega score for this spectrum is 9.44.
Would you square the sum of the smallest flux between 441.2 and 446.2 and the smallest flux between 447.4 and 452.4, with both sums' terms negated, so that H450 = 317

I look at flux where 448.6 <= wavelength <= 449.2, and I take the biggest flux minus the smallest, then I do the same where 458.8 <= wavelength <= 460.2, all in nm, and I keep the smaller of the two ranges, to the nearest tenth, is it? 0.3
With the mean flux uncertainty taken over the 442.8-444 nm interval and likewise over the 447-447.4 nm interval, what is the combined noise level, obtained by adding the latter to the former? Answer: 0.423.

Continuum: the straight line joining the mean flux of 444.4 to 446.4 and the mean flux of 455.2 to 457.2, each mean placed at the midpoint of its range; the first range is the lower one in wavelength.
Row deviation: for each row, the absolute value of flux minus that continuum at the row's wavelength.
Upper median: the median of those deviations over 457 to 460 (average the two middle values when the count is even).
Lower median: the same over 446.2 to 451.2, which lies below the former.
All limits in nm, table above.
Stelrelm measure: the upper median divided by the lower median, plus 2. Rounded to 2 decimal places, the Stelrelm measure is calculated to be 2.58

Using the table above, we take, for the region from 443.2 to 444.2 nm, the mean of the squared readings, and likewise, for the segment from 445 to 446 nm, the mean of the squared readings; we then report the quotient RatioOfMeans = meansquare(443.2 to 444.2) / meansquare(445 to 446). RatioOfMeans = 1.061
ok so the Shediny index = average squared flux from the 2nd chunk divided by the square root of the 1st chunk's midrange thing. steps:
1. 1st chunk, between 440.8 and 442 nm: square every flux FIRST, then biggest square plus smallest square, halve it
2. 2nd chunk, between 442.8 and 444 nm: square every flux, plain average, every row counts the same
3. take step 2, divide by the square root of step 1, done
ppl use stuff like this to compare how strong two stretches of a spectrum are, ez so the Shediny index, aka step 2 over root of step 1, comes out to 9.54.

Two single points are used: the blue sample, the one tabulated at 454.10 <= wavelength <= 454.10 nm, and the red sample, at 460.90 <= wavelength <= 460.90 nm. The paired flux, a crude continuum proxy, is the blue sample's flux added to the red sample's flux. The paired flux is 19.8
